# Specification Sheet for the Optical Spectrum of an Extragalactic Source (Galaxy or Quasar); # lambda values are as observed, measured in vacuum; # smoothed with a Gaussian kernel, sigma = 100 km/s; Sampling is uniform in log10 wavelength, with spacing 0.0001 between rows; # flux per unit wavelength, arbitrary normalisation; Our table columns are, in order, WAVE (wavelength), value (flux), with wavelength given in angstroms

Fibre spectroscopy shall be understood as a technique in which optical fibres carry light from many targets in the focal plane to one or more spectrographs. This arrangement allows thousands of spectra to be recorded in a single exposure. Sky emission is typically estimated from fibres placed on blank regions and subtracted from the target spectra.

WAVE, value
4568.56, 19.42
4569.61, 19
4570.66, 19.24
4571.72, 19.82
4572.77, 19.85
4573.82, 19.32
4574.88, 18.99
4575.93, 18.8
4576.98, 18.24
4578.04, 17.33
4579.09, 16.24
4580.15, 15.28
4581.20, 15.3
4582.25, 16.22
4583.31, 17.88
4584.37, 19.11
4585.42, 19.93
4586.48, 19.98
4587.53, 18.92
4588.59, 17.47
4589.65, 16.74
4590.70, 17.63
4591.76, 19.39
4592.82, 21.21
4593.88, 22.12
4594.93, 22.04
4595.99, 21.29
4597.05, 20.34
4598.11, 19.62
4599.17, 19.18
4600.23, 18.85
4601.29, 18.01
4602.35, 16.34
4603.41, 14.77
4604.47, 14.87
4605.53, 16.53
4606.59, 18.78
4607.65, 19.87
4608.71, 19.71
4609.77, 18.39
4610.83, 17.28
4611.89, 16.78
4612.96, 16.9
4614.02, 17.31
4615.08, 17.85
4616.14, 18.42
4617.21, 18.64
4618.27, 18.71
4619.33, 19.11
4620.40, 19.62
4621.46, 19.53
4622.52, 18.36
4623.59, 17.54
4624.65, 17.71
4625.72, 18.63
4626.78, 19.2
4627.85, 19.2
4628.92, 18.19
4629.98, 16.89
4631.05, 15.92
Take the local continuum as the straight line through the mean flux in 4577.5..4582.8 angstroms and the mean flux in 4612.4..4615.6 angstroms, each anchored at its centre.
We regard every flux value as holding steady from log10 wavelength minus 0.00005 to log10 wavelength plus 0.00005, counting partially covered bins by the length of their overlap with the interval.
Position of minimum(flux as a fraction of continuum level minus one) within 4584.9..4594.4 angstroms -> 4589.65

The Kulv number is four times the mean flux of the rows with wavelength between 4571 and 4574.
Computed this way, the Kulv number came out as 78.7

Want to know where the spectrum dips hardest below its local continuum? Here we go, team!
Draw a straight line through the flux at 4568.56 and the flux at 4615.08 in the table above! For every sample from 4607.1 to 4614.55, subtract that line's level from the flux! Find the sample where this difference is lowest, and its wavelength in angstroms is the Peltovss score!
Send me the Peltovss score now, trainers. 4611.89 angstroms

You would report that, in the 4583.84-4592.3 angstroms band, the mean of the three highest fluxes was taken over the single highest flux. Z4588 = 0.989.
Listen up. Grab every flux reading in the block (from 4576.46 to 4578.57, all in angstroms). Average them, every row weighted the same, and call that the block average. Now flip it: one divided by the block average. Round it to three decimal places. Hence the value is 0.056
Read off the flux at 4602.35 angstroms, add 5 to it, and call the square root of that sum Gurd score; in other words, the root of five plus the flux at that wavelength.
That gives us 4.62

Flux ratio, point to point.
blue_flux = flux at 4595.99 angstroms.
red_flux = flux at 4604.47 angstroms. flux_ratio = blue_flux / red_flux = 1.43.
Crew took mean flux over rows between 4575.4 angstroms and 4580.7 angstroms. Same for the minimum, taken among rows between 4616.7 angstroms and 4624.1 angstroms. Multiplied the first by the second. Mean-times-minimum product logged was 301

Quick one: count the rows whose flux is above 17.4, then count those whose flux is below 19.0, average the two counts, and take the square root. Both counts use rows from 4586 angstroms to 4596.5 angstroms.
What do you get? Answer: 2.55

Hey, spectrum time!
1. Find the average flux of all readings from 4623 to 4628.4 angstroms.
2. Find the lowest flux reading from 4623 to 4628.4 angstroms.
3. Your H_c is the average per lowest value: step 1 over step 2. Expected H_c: 1.05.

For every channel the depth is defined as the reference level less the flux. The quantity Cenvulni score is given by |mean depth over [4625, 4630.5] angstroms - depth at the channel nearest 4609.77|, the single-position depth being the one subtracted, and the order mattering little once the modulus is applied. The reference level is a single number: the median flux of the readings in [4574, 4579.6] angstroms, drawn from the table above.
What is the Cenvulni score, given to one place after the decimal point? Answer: 0.0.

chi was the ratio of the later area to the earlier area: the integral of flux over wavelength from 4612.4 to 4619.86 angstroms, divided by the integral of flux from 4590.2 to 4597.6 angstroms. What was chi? 0.89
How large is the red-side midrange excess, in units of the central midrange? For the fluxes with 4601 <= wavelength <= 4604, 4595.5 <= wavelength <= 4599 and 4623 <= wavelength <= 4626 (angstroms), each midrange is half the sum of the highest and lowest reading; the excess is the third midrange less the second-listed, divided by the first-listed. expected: -0.14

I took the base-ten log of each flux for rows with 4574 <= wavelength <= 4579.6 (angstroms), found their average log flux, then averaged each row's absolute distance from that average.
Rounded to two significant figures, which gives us 0.022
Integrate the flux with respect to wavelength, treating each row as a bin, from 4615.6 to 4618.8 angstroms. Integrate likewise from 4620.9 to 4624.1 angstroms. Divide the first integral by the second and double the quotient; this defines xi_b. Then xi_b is 2.01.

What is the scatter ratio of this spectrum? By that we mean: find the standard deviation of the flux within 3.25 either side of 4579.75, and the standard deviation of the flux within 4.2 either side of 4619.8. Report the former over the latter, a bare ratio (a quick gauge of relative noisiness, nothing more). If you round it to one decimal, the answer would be 1.7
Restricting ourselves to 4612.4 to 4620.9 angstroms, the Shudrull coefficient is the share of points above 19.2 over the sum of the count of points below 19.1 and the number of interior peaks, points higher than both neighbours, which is 0.021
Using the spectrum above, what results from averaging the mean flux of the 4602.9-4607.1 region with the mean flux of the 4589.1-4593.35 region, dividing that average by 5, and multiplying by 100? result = 350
